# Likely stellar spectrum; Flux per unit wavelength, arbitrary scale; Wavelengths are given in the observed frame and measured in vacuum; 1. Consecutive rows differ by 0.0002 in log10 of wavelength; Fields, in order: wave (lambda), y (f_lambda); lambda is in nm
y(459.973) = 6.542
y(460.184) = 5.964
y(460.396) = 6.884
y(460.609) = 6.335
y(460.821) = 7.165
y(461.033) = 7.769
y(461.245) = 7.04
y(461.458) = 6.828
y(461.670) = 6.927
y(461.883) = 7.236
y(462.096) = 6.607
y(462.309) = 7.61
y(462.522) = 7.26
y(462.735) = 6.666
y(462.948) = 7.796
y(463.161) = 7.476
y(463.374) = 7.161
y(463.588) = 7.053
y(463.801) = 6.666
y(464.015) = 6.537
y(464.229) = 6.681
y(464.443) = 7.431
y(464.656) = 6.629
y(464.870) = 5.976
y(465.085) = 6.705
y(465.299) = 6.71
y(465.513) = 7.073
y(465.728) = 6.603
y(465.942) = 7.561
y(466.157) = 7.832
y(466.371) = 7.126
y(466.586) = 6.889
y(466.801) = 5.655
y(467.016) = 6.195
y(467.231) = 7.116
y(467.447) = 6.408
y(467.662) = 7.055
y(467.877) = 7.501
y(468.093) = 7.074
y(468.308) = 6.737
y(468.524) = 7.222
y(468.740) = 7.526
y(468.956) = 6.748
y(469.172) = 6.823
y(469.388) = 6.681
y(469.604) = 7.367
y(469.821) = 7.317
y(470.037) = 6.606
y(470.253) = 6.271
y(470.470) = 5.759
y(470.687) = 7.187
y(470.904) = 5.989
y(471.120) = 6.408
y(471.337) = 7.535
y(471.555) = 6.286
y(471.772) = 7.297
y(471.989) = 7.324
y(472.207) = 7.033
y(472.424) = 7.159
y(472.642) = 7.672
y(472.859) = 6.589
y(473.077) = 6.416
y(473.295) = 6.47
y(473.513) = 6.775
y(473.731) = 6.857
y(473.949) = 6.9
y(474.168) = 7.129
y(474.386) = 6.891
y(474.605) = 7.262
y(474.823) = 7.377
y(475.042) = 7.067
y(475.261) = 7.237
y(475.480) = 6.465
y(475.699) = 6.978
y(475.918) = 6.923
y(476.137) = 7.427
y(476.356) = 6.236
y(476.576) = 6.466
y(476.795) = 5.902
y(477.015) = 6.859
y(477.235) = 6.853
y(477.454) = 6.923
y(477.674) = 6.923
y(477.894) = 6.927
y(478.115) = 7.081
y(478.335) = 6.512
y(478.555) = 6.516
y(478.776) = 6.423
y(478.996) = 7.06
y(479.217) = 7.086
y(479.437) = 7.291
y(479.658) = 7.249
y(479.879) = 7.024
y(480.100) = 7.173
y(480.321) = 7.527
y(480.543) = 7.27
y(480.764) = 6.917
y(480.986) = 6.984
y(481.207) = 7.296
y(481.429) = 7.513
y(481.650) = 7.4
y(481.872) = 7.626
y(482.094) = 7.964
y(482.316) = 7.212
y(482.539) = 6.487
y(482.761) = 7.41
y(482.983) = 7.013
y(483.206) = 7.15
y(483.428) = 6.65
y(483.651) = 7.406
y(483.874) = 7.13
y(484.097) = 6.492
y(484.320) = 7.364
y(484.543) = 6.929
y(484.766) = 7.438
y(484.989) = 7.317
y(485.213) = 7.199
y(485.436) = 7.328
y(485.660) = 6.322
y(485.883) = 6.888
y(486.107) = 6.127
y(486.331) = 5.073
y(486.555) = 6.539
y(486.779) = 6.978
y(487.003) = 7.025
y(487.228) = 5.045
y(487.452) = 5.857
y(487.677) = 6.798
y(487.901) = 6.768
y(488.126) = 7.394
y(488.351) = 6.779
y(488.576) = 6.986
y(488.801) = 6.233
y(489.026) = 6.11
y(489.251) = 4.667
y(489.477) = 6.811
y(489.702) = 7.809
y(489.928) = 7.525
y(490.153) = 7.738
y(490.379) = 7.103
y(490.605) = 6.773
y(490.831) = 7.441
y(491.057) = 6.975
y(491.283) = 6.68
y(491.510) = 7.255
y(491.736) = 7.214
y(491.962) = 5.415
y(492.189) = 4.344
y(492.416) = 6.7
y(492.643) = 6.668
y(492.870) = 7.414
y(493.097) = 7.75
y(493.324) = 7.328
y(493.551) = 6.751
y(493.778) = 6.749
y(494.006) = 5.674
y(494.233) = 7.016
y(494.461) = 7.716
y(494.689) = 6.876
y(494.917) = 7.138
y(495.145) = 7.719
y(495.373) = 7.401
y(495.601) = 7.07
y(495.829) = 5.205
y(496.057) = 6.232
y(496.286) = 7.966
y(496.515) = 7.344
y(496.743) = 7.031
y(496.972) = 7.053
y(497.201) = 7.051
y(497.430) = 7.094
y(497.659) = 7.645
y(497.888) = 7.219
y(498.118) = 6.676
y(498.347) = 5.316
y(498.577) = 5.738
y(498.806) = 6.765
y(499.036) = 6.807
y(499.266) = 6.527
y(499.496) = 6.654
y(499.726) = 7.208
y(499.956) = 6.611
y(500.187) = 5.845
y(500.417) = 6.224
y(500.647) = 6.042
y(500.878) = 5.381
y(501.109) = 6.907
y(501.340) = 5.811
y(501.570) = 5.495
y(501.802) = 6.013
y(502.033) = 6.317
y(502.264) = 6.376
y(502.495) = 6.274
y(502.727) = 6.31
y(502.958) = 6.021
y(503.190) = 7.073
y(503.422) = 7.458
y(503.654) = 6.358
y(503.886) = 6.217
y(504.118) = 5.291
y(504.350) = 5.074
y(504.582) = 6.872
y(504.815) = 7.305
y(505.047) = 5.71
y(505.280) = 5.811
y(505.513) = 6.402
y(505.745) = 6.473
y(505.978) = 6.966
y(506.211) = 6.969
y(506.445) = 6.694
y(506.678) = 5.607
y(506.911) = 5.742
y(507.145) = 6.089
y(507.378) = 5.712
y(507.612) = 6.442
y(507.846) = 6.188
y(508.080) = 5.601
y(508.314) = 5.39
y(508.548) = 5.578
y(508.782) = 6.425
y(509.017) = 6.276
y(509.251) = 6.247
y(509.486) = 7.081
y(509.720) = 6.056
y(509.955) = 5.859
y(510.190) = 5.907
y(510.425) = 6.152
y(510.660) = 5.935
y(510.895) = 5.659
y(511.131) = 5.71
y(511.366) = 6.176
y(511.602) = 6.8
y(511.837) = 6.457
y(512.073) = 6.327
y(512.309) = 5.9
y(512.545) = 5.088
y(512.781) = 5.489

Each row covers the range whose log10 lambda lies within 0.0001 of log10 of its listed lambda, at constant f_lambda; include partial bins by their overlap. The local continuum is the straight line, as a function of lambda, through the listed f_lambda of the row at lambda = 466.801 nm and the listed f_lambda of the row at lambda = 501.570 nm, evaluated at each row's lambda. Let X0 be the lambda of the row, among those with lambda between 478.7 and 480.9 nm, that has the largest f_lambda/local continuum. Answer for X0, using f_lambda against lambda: 480.321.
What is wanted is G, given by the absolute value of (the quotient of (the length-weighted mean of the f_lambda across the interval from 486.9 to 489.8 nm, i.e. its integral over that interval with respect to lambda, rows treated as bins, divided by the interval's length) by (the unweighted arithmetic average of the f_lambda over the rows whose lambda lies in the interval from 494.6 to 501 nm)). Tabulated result 0.97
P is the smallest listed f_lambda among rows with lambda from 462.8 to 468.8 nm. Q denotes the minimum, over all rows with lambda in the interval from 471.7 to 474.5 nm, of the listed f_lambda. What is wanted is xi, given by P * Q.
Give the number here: 36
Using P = 5.655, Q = 6.416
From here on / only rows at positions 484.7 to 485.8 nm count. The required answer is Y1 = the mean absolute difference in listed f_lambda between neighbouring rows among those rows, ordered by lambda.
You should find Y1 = 0.34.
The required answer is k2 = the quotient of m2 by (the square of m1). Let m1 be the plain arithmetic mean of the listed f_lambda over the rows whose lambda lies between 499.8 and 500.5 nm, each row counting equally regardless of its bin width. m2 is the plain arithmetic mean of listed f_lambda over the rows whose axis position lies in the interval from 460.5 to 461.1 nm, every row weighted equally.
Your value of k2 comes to 0.183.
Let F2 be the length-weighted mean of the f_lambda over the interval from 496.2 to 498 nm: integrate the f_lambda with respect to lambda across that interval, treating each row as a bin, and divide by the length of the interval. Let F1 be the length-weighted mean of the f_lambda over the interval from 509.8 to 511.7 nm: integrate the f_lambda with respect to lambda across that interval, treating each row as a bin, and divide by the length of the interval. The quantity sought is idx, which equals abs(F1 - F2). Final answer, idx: 1.3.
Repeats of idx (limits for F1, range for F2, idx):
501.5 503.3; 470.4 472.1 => 0.5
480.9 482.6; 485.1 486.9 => 0.8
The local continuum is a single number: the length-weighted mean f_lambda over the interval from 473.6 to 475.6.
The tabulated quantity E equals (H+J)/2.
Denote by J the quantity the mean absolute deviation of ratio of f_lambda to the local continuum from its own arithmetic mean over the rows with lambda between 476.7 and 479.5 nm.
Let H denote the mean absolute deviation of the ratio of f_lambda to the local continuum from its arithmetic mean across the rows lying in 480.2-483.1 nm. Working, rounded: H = 0.039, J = 0.04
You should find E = 0.040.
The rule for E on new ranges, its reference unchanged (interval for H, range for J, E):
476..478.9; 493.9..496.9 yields 0.065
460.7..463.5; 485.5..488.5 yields 0.063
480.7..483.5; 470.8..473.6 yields 0.055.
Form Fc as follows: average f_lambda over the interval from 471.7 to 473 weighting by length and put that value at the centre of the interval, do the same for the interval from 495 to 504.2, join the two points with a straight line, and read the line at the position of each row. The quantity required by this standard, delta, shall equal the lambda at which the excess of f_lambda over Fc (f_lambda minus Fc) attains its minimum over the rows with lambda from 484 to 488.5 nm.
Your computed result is 487.228 nm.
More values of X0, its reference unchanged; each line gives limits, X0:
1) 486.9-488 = 487.003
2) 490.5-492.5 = 490.831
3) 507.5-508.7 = 507.612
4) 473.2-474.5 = 474.168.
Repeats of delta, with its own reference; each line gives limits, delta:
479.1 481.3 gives 480.764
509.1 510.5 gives 509.955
